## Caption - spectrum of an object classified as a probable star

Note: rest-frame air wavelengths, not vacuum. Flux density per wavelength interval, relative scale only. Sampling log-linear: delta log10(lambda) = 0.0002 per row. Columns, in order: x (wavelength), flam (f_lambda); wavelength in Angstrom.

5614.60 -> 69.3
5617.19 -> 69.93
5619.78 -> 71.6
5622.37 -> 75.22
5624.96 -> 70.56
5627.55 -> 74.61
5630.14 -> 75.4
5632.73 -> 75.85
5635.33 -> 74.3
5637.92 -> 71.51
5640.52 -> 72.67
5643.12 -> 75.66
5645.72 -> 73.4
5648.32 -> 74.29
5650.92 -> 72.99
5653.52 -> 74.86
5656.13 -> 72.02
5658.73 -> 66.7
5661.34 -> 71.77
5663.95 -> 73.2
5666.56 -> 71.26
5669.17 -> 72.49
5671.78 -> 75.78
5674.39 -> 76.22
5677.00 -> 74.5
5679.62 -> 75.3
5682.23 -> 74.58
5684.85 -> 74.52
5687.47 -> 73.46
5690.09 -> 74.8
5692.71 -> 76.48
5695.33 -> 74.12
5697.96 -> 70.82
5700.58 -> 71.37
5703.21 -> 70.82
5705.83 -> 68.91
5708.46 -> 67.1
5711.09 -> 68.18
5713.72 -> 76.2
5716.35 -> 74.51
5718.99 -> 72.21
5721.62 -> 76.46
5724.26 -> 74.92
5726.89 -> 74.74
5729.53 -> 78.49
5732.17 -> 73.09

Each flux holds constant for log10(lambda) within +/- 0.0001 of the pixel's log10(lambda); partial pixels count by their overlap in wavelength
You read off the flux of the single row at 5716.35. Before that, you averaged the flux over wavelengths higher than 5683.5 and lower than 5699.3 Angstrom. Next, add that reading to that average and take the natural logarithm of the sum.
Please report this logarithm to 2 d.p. 5.00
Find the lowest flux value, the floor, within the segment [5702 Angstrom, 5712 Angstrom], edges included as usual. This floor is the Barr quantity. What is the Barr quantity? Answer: 67.1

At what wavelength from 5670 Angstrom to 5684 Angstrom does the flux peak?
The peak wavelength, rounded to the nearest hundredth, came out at 5674.39 Angstrom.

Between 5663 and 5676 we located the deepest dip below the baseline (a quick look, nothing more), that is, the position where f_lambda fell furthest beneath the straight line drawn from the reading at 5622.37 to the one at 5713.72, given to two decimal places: 5666.56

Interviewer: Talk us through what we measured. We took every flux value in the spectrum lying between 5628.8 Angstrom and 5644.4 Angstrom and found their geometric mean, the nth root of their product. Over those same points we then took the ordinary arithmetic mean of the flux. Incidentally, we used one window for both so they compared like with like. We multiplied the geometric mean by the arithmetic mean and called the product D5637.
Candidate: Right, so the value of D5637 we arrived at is 5509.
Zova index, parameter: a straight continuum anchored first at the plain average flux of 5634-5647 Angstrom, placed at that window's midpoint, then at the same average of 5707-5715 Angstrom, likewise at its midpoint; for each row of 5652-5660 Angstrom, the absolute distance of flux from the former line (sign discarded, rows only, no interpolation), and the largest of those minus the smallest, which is 5.2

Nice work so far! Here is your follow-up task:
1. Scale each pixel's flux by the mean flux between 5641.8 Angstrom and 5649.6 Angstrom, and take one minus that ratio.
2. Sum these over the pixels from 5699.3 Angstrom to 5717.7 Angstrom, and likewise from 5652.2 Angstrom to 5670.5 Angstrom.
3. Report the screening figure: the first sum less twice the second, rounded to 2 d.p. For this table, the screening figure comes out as -0.18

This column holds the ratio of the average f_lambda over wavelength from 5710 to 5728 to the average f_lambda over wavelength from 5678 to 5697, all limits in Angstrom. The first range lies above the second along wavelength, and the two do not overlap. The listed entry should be 0.99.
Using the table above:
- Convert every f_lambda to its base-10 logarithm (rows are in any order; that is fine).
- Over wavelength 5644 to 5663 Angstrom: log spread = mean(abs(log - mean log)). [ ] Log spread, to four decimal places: 0.0111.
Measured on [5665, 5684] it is 0.0082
